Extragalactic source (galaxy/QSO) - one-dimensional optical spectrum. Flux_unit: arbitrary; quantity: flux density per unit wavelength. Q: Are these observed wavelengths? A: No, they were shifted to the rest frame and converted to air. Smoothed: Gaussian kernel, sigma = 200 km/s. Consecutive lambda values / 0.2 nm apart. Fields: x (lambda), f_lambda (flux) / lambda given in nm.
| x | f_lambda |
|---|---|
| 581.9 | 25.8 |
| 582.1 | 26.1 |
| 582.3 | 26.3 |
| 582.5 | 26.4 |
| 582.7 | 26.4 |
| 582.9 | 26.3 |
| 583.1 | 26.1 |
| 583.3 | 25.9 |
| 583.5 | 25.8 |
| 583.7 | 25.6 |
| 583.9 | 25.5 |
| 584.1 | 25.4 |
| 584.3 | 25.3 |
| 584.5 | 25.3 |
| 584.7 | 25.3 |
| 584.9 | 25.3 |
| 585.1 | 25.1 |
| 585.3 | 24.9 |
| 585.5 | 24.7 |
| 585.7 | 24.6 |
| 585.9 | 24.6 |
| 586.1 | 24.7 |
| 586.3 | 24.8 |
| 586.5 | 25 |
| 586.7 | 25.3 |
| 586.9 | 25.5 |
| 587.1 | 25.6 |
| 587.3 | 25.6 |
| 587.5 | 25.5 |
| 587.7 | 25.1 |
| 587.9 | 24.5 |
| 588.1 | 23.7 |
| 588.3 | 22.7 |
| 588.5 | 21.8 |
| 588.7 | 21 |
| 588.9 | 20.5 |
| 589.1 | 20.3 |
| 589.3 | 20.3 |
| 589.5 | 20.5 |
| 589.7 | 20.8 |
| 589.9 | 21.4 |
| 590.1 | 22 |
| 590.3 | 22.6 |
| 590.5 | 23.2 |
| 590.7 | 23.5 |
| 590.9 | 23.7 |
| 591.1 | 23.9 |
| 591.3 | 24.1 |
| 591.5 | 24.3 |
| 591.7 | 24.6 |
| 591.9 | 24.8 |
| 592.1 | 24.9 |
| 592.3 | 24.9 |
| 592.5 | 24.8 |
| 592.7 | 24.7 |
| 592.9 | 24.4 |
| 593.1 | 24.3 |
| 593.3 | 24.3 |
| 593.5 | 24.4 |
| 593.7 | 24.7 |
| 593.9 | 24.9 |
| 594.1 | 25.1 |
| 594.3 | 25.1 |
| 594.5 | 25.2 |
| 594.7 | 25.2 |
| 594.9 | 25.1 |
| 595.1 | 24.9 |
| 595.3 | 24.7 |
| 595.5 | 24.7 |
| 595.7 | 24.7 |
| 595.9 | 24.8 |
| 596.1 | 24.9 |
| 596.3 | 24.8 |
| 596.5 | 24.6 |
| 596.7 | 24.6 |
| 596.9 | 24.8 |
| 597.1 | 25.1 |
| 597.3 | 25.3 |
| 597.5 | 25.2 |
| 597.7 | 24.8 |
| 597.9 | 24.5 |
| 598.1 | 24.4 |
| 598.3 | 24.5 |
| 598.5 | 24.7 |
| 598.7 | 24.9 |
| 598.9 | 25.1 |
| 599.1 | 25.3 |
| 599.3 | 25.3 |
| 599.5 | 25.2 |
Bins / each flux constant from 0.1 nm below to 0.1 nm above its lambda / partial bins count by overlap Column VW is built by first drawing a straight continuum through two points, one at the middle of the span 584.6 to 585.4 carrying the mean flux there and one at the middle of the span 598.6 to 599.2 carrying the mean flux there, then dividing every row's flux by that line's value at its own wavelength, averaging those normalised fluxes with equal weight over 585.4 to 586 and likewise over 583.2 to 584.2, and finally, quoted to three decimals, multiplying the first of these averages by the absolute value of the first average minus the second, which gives 0.039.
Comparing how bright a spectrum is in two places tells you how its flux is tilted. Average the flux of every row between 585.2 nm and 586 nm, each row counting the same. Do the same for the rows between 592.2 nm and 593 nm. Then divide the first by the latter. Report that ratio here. 1.00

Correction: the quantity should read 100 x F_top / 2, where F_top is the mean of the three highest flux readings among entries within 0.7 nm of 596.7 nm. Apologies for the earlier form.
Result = 1255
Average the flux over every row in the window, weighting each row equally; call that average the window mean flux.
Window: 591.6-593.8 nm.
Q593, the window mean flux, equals 24.6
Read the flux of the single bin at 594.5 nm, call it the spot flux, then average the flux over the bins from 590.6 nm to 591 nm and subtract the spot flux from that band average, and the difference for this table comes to -1.6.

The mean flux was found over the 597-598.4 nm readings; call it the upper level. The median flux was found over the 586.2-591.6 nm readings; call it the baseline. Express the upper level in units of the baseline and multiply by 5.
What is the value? 5.24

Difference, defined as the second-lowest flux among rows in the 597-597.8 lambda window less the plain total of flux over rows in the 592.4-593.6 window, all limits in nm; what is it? -122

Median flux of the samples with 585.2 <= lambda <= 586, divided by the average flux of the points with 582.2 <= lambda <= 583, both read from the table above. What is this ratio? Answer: 0.935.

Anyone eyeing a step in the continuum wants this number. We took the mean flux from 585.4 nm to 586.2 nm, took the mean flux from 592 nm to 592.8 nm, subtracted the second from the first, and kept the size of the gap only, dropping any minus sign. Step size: 0.2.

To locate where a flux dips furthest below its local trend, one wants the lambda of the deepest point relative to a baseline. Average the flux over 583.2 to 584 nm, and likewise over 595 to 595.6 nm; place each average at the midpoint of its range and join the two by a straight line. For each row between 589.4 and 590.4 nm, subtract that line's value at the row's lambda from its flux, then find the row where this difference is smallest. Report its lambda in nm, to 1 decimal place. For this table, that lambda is 589.5 nm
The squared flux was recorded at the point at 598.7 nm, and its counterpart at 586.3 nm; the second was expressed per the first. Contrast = 0.99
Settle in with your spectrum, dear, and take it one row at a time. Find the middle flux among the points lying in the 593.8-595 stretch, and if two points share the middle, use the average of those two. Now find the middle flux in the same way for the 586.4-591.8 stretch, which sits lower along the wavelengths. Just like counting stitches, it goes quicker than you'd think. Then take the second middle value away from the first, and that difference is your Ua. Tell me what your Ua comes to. 1.4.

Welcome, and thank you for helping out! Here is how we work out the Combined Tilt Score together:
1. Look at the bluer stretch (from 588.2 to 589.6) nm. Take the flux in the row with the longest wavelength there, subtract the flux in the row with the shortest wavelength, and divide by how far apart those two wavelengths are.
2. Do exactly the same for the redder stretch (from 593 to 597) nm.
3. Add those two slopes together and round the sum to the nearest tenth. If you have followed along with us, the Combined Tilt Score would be -1.7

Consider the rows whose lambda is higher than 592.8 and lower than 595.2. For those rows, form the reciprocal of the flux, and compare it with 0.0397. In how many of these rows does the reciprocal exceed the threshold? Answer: 10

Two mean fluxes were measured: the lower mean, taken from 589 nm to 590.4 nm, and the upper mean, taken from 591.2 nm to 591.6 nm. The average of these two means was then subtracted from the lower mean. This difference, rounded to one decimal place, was -1.5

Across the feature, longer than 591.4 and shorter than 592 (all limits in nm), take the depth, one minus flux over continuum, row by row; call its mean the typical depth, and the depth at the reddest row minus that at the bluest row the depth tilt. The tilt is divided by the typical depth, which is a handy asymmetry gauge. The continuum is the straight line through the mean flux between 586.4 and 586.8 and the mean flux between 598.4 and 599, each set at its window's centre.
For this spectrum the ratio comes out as -1.1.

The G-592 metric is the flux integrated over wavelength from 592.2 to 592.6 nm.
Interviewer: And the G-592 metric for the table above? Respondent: 10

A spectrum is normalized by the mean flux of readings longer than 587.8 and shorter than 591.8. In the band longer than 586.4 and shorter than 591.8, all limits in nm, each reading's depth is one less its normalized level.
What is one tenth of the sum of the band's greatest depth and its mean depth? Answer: 0.0063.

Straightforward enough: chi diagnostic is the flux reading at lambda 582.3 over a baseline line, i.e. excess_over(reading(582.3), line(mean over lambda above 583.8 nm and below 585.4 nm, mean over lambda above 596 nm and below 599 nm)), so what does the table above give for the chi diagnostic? 1.0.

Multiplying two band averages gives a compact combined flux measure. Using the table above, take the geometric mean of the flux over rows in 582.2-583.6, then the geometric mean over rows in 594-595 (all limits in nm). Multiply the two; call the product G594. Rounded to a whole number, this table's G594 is 658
